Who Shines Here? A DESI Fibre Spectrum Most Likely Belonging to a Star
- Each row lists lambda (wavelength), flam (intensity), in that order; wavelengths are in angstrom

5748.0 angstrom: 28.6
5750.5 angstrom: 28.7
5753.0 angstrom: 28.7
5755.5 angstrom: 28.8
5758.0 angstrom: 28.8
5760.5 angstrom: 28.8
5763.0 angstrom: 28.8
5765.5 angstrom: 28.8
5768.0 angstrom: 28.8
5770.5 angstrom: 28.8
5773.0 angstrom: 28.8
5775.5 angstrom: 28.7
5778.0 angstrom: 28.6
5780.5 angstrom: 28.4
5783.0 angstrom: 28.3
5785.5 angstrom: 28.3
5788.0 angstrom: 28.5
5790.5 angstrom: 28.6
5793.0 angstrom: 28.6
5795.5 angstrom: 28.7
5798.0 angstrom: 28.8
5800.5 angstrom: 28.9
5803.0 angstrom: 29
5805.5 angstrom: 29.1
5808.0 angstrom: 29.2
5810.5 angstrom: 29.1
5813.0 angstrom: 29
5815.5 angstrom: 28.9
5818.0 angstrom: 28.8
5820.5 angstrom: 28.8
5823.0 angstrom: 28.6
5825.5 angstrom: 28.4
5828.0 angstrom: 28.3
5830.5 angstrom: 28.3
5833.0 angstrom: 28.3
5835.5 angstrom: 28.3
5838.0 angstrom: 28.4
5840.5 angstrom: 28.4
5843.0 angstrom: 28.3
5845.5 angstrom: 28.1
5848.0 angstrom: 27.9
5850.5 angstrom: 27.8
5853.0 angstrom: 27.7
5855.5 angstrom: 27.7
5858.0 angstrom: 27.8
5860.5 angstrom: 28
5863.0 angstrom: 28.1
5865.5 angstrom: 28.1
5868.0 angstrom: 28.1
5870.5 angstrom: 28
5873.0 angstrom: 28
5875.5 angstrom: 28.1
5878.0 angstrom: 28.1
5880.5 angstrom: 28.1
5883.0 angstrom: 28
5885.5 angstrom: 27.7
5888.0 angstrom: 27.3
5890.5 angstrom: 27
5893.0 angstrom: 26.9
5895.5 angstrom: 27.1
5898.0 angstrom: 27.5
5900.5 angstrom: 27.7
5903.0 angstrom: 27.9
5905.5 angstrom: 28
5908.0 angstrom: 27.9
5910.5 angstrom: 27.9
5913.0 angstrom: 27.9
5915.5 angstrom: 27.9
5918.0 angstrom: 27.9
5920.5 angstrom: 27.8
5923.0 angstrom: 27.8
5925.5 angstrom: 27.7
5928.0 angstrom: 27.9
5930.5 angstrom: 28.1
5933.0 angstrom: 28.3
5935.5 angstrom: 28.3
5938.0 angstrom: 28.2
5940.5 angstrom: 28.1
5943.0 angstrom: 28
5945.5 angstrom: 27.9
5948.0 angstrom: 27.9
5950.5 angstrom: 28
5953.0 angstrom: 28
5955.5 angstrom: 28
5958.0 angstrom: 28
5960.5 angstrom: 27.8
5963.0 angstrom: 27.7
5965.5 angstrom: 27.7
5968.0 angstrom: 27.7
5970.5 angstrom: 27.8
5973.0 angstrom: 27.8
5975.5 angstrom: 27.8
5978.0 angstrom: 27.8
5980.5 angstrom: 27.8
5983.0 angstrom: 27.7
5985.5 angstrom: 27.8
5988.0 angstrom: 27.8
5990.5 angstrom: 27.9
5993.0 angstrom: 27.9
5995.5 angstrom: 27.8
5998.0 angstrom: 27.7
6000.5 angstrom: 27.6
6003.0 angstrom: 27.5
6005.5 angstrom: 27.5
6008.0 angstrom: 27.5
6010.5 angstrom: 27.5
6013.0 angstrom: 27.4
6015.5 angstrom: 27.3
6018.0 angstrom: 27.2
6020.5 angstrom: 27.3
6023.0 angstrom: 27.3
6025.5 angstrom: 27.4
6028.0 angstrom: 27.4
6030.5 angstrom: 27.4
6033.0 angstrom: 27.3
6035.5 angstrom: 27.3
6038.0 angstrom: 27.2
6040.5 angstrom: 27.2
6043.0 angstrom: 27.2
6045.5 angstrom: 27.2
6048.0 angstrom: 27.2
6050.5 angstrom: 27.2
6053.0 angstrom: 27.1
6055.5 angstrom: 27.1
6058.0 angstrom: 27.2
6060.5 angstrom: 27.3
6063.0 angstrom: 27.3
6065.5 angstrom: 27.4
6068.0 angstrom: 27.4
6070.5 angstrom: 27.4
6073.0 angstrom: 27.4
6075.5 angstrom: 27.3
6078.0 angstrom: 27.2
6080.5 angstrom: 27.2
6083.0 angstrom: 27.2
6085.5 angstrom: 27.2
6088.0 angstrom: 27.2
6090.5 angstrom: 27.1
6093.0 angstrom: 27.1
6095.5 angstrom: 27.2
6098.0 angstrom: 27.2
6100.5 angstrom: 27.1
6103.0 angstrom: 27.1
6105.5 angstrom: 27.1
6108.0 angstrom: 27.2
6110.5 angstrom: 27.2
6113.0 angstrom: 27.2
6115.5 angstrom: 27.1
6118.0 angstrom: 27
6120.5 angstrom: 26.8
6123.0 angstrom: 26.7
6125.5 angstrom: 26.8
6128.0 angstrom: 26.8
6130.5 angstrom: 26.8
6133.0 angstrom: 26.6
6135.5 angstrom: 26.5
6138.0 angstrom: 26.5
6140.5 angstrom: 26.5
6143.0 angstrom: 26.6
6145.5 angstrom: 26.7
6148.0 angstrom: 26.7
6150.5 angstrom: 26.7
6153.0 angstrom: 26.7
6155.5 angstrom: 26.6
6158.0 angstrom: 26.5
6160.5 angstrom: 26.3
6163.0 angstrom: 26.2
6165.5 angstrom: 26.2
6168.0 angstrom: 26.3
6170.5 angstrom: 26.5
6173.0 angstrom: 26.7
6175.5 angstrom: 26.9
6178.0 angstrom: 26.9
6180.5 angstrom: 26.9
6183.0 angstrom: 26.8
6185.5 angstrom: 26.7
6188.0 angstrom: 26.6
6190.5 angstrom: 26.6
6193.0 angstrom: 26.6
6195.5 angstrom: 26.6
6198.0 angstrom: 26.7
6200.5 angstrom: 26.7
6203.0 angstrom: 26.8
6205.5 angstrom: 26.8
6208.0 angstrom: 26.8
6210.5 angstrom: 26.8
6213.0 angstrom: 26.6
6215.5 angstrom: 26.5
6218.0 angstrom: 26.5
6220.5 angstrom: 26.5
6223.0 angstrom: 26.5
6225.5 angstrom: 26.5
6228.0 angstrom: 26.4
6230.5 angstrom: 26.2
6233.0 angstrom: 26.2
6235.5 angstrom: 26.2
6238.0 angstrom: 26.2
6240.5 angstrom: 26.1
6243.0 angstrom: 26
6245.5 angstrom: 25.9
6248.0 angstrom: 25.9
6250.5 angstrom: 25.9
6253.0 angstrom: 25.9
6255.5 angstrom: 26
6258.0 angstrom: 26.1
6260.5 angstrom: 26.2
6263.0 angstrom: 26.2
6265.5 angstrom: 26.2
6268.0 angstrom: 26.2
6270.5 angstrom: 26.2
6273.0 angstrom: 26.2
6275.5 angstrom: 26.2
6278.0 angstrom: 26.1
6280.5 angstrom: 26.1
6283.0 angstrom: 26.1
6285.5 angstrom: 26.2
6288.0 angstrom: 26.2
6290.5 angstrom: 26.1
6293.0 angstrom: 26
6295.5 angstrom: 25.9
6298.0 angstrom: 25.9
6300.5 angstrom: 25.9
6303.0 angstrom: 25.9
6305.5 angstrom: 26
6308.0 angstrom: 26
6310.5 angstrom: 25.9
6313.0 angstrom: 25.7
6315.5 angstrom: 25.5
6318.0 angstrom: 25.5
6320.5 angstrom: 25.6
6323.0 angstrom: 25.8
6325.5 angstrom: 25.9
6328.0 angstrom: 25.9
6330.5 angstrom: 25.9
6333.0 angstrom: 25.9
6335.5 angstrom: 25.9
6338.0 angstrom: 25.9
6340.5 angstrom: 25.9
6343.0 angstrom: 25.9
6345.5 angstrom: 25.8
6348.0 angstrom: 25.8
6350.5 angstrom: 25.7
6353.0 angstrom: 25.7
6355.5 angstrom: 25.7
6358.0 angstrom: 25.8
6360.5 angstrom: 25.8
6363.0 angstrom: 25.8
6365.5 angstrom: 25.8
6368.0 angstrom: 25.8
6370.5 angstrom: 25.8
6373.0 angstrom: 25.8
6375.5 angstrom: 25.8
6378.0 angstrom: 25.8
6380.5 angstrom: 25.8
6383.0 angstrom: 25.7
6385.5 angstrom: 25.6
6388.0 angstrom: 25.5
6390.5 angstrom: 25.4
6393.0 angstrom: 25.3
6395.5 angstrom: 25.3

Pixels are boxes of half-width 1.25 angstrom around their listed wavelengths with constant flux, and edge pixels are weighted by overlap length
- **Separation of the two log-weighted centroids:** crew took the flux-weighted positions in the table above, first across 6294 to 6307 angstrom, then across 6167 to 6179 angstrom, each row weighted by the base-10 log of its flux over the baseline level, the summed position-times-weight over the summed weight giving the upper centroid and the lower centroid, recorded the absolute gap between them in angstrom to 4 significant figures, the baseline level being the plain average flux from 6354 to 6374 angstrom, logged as 127.3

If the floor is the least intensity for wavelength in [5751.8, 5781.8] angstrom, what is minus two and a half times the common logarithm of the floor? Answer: -3.63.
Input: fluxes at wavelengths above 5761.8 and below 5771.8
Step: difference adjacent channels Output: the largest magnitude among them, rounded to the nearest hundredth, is 0.00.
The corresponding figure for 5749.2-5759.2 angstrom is 0.10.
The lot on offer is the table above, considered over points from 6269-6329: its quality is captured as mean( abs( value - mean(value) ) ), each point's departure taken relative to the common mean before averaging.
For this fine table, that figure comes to 0.17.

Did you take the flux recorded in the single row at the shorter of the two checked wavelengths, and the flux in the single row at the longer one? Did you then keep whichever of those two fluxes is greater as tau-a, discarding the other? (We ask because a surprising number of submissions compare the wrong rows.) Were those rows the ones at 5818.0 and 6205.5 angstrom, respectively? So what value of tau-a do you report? 28.8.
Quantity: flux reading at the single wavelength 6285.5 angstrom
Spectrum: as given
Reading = 26.2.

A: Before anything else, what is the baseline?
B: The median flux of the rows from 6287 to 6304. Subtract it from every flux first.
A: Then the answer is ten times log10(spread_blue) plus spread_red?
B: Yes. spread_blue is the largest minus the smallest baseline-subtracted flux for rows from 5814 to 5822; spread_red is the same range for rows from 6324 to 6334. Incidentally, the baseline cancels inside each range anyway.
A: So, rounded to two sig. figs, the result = -10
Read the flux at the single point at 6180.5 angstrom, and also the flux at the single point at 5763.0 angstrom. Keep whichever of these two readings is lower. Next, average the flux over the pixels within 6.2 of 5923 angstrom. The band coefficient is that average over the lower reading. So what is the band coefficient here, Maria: 1.03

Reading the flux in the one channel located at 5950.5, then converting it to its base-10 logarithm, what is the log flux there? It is 1.447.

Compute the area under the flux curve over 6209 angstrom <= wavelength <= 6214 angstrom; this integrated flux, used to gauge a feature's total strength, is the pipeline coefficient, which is 134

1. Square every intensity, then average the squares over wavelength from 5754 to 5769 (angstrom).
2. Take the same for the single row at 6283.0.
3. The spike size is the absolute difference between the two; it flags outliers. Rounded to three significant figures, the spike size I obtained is 148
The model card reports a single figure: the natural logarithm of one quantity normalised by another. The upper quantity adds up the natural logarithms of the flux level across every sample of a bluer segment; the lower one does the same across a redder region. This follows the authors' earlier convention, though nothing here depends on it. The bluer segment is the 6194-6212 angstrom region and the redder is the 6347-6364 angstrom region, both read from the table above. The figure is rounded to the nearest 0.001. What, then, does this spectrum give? 0.011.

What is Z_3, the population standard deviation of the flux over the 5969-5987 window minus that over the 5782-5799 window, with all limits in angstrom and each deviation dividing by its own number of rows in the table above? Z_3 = -0.14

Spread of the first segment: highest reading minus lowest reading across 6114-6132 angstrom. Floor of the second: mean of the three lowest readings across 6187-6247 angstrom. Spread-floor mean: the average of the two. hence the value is 13.2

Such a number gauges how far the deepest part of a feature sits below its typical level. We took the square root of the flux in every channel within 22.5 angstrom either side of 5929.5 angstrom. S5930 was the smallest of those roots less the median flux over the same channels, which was -22.6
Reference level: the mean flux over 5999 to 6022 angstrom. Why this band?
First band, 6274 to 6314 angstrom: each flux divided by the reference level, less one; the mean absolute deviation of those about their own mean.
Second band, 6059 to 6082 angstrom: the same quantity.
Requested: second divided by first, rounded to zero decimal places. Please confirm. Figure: 1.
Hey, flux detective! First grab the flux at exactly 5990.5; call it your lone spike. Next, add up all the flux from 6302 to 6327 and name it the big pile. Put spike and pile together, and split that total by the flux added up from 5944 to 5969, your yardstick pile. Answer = 1.03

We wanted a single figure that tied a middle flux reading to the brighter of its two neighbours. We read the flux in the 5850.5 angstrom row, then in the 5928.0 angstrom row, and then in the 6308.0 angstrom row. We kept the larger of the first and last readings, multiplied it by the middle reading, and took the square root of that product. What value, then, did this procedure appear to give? 27.8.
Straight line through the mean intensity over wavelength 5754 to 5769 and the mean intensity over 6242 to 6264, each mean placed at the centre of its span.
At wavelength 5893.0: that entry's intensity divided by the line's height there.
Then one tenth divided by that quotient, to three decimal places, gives 0.104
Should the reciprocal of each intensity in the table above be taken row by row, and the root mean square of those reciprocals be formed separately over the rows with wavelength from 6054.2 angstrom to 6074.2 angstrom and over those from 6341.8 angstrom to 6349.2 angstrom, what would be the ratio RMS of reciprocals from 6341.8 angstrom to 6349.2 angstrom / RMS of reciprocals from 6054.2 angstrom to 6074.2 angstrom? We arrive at 1.06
